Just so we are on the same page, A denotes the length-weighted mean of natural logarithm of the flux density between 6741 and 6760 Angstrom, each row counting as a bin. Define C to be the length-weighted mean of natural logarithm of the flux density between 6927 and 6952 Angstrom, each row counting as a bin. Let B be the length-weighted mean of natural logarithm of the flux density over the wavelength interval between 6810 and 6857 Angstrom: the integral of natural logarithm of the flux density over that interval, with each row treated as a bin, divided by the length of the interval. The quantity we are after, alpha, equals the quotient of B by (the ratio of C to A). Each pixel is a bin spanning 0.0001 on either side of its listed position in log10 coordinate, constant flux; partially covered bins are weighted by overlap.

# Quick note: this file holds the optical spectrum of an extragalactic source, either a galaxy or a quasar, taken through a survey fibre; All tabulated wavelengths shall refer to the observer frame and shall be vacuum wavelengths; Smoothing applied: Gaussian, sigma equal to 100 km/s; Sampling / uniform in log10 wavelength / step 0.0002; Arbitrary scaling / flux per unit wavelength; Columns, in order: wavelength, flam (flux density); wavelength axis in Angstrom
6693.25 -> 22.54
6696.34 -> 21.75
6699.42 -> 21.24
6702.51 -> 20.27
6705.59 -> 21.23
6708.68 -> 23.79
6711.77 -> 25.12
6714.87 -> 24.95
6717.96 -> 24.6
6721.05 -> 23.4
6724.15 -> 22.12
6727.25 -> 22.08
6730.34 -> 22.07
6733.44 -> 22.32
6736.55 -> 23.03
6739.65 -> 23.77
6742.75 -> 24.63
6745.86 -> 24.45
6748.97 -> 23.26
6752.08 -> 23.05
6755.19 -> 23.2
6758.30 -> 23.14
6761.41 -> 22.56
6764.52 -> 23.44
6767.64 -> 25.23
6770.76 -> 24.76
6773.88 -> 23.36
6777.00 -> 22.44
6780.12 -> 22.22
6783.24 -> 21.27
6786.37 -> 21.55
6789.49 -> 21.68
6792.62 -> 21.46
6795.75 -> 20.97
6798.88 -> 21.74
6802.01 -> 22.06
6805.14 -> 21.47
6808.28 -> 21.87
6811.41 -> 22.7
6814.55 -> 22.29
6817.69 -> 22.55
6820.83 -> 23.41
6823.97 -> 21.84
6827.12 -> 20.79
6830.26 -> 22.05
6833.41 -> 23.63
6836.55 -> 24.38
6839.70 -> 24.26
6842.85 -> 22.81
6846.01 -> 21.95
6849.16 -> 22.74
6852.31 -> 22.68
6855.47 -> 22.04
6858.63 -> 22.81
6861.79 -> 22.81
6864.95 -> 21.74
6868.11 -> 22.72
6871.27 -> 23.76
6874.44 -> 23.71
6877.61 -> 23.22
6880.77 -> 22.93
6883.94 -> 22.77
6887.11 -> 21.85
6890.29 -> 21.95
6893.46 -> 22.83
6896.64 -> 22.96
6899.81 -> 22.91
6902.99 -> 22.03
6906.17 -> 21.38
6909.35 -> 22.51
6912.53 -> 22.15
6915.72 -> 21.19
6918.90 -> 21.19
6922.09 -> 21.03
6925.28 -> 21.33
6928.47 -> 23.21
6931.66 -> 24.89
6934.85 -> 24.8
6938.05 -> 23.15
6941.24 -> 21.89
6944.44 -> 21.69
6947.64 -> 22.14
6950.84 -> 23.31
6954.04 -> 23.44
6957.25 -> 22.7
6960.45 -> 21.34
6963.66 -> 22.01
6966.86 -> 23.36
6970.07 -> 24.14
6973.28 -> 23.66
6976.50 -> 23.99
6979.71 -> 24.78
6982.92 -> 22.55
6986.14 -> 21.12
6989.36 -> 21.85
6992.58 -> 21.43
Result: 3.14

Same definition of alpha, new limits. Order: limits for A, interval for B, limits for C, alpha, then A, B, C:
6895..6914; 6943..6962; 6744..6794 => 3.08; 3.11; 3.11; 3.13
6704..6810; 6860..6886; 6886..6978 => 3.15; 3.13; 3.13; 3.12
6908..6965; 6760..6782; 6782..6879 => 3.15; 3.11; 3.15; 3.11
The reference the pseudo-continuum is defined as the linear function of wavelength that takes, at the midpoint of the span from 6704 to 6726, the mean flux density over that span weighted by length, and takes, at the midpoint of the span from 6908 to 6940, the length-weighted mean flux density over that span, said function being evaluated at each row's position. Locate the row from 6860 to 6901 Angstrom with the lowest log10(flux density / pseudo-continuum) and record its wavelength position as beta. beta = 6864.95 Angstrom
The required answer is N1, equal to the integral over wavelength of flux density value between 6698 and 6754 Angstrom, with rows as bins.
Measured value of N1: 1292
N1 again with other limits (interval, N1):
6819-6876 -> 1299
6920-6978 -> 1327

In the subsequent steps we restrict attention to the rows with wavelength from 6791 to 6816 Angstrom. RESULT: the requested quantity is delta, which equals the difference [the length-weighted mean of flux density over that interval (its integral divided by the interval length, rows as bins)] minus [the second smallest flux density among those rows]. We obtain 0.36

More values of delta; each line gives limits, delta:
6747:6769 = 0.37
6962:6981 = 0.27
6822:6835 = 0.29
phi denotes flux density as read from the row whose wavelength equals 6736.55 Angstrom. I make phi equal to 23.03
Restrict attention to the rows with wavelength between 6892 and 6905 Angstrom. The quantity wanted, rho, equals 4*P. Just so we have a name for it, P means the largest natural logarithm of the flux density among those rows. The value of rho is 12.5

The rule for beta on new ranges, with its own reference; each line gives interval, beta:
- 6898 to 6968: 6922.09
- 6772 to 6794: 6783.24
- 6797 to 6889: 6827.12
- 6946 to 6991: 6986.14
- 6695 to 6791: 6702.51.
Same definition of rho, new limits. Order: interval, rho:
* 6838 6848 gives 12.8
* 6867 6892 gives 12.7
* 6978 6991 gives 12.8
